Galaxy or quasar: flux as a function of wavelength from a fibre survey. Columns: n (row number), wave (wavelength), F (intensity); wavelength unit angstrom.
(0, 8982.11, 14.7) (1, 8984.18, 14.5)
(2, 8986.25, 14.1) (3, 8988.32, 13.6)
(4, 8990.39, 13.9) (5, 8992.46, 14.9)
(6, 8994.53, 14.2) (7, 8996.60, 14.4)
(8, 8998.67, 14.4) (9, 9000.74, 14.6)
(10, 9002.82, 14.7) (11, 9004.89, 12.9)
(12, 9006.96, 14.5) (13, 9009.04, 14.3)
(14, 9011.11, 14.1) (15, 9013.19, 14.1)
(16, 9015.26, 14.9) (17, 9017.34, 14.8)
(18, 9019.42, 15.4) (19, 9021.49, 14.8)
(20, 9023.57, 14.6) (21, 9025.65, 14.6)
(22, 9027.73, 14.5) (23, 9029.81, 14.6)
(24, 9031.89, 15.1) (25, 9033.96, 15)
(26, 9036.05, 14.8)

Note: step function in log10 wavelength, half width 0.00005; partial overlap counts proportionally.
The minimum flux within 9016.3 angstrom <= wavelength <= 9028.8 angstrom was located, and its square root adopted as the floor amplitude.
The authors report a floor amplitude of 3.81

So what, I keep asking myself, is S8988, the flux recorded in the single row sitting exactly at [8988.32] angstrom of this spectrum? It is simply 13.6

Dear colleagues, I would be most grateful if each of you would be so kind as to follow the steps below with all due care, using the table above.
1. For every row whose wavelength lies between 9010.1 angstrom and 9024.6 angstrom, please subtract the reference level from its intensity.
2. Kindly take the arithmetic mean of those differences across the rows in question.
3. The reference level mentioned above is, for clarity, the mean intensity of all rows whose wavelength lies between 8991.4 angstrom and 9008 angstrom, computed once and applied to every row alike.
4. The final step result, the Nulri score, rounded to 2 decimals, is 0.35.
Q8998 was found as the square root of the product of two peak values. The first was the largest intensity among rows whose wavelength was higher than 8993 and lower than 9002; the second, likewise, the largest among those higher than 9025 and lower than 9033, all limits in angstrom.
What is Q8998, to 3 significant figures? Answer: 14.8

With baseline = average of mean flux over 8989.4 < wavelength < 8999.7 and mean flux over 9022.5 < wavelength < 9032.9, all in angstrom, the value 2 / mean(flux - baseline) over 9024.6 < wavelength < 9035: 8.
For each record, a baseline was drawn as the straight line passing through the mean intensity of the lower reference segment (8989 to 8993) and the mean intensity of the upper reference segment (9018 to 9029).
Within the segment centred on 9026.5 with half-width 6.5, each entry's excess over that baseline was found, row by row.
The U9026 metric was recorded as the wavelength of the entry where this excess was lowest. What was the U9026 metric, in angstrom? 9027.73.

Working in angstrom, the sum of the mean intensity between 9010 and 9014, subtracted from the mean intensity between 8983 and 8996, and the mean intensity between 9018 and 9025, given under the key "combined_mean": 15.0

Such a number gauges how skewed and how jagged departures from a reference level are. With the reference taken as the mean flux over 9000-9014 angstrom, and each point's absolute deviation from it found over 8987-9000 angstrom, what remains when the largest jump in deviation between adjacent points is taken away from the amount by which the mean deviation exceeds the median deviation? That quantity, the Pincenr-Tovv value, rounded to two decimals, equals -0.61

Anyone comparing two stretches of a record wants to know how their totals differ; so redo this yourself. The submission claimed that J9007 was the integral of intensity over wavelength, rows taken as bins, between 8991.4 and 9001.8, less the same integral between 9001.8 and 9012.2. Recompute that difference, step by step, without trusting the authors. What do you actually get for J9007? 4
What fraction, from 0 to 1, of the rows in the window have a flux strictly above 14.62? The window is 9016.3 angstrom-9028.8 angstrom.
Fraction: 0.5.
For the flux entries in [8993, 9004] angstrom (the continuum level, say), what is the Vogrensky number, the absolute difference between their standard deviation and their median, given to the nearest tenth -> 14.2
